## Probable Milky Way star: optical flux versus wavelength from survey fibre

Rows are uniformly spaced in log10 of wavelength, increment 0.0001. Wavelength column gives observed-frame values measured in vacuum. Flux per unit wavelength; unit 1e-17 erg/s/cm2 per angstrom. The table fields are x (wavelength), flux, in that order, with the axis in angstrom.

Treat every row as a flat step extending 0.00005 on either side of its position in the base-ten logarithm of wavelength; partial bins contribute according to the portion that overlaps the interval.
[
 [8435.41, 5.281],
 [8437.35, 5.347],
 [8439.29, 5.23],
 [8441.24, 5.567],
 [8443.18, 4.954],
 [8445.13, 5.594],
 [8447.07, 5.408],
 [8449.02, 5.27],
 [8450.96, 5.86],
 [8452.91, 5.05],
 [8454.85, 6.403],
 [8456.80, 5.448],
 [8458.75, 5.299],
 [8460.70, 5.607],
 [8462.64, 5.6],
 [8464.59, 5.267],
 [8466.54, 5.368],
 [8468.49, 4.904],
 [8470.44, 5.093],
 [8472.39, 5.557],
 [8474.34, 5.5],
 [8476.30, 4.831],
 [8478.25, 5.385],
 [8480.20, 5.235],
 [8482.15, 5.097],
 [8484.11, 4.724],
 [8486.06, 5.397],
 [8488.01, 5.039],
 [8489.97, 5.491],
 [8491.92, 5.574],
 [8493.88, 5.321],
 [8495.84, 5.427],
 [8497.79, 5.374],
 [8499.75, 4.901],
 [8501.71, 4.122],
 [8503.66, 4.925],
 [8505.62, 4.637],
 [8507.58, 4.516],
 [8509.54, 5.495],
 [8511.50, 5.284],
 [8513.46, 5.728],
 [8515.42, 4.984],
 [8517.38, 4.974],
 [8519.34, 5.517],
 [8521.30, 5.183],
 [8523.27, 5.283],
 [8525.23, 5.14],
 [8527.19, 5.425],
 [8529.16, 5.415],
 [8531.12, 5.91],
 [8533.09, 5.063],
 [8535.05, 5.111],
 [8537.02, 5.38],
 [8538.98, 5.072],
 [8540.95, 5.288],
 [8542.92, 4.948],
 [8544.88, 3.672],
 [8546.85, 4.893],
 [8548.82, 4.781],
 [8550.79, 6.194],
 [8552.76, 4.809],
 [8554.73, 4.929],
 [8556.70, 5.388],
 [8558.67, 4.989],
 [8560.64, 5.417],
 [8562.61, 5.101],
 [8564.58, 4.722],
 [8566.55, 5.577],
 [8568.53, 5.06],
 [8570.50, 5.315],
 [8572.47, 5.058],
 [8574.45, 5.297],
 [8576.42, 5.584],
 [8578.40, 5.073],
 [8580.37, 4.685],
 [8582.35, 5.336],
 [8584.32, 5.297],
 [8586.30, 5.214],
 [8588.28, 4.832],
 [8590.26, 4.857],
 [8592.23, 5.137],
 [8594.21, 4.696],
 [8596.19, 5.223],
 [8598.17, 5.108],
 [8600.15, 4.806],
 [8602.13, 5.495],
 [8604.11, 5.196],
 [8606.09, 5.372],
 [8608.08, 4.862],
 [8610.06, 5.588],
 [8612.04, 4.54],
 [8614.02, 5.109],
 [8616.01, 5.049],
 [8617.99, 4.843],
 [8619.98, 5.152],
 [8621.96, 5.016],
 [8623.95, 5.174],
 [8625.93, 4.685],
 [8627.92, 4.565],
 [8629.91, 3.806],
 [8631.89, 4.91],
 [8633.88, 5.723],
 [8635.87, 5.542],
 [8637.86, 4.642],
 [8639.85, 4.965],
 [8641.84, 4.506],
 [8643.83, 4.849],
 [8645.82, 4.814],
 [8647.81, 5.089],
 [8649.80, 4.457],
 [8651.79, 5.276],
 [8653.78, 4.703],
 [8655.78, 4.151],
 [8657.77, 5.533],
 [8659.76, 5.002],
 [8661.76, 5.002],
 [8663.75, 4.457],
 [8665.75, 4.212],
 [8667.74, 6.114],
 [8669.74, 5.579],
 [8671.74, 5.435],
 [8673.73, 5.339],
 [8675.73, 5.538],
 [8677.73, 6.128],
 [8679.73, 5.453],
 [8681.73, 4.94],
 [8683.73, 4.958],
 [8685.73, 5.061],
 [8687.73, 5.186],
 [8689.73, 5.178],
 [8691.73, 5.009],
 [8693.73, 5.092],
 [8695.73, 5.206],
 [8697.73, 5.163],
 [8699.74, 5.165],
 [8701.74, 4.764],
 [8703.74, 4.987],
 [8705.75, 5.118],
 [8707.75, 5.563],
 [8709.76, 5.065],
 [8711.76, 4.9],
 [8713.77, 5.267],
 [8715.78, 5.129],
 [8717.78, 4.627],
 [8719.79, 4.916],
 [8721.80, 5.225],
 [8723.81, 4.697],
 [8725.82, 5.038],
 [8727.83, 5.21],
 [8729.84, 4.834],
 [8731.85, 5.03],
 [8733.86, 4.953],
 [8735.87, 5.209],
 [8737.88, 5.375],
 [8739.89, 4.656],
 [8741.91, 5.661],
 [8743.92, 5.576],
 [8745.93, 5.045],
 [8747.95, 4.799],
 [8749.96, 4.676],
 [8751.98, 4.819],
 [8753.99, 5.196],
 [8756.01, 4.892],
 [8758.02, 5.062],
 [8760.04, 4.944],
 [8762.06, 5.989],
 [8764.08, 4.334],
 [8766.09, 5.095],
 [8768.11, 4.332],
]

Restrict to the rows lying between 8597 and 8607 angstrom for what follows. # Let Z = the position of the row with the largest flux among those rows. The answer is 8602.13 angstrom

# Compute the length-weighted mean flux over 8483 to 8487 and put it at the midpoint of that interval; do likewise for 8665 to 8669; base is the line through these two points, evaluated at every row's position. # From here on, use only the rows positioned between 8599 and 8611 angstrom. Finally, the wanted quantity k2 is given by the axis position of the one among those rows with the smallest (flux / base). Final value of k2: 8600.15 angstrom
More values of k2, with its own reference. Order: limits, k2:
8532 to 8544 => 8542.92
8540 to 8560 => 8544.88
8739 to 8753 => 8739.89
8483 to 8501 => 8484.11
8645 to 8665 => 8655.78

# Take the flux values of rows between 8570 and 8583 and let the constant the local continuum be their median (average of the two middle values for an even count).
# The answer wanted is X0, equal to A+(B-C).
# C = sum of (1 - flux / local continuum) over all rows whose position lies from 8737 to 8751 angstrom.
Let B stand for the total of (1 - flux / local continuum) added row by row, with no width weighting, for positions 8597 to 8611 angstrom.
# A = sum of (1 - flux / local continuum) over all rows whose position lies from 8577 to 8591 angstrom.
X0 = 0.2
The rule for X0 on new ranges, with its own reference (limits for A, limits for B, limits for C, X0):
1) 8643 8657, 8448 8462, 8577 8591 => 0.0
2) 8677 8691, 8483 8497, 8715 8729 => -0.4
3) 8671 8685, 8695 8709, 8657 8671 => -0.1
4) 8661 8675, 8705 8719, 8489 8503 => 0.3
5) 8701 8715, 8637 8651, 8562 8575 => 0.8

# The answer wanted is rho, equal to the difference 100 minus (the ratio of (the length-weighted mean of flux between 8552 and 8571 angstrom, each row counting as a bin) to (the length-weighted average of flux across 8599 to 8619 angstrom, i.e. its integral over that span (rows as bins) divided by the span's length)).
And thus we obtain 99.0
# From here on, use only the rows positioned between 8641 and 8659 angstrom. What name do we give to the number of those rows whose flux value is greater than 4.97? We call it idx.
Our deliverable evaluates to 3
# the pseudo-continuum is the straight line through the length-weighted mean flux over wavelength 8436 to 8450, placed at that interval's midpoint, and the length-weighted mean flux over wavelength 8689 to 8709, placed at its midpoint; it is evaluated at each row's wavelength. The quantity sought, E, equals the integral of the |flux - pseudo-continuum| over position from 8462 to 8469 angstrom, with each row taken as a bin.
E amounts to 1.3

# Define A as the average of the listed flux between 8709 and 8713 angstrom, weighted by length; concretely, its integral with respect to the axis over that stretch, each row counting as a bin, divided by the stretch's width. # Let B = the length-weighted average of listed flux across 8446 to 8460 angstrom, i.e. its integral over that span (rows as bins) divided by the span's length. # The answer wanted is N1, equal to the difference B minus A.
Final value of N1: 0.54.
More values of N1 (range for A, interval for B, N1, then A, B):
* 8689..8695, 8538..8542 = 0.07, 5.10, 5.17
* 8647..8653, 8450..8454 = 0.55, 4.93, 5.49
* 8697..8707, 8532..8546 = -0.11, 5.05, 4.94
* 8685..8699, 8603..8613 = -0.01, 5.13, 5.12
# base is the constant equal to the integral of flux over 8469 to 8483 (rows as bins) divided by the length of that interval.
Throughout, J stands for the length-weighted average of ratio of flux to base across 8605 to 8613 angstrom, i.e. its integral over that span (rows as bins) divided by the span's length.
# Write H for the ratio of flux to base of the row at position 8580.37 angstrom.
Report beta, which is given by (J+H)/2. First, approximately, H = 0.90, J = 0.97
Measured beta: 0.934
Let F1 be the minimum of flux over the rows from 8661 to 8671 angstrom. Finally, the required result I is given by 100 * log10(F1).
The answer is 62.4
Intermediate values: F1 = 4.212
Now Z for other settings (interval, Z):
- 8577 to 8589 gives 8582.35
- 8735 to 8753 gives 8741.91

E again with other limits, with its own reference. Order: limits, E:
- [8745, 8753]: 2.0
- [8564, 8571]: 1.9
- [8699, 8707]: 1.2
